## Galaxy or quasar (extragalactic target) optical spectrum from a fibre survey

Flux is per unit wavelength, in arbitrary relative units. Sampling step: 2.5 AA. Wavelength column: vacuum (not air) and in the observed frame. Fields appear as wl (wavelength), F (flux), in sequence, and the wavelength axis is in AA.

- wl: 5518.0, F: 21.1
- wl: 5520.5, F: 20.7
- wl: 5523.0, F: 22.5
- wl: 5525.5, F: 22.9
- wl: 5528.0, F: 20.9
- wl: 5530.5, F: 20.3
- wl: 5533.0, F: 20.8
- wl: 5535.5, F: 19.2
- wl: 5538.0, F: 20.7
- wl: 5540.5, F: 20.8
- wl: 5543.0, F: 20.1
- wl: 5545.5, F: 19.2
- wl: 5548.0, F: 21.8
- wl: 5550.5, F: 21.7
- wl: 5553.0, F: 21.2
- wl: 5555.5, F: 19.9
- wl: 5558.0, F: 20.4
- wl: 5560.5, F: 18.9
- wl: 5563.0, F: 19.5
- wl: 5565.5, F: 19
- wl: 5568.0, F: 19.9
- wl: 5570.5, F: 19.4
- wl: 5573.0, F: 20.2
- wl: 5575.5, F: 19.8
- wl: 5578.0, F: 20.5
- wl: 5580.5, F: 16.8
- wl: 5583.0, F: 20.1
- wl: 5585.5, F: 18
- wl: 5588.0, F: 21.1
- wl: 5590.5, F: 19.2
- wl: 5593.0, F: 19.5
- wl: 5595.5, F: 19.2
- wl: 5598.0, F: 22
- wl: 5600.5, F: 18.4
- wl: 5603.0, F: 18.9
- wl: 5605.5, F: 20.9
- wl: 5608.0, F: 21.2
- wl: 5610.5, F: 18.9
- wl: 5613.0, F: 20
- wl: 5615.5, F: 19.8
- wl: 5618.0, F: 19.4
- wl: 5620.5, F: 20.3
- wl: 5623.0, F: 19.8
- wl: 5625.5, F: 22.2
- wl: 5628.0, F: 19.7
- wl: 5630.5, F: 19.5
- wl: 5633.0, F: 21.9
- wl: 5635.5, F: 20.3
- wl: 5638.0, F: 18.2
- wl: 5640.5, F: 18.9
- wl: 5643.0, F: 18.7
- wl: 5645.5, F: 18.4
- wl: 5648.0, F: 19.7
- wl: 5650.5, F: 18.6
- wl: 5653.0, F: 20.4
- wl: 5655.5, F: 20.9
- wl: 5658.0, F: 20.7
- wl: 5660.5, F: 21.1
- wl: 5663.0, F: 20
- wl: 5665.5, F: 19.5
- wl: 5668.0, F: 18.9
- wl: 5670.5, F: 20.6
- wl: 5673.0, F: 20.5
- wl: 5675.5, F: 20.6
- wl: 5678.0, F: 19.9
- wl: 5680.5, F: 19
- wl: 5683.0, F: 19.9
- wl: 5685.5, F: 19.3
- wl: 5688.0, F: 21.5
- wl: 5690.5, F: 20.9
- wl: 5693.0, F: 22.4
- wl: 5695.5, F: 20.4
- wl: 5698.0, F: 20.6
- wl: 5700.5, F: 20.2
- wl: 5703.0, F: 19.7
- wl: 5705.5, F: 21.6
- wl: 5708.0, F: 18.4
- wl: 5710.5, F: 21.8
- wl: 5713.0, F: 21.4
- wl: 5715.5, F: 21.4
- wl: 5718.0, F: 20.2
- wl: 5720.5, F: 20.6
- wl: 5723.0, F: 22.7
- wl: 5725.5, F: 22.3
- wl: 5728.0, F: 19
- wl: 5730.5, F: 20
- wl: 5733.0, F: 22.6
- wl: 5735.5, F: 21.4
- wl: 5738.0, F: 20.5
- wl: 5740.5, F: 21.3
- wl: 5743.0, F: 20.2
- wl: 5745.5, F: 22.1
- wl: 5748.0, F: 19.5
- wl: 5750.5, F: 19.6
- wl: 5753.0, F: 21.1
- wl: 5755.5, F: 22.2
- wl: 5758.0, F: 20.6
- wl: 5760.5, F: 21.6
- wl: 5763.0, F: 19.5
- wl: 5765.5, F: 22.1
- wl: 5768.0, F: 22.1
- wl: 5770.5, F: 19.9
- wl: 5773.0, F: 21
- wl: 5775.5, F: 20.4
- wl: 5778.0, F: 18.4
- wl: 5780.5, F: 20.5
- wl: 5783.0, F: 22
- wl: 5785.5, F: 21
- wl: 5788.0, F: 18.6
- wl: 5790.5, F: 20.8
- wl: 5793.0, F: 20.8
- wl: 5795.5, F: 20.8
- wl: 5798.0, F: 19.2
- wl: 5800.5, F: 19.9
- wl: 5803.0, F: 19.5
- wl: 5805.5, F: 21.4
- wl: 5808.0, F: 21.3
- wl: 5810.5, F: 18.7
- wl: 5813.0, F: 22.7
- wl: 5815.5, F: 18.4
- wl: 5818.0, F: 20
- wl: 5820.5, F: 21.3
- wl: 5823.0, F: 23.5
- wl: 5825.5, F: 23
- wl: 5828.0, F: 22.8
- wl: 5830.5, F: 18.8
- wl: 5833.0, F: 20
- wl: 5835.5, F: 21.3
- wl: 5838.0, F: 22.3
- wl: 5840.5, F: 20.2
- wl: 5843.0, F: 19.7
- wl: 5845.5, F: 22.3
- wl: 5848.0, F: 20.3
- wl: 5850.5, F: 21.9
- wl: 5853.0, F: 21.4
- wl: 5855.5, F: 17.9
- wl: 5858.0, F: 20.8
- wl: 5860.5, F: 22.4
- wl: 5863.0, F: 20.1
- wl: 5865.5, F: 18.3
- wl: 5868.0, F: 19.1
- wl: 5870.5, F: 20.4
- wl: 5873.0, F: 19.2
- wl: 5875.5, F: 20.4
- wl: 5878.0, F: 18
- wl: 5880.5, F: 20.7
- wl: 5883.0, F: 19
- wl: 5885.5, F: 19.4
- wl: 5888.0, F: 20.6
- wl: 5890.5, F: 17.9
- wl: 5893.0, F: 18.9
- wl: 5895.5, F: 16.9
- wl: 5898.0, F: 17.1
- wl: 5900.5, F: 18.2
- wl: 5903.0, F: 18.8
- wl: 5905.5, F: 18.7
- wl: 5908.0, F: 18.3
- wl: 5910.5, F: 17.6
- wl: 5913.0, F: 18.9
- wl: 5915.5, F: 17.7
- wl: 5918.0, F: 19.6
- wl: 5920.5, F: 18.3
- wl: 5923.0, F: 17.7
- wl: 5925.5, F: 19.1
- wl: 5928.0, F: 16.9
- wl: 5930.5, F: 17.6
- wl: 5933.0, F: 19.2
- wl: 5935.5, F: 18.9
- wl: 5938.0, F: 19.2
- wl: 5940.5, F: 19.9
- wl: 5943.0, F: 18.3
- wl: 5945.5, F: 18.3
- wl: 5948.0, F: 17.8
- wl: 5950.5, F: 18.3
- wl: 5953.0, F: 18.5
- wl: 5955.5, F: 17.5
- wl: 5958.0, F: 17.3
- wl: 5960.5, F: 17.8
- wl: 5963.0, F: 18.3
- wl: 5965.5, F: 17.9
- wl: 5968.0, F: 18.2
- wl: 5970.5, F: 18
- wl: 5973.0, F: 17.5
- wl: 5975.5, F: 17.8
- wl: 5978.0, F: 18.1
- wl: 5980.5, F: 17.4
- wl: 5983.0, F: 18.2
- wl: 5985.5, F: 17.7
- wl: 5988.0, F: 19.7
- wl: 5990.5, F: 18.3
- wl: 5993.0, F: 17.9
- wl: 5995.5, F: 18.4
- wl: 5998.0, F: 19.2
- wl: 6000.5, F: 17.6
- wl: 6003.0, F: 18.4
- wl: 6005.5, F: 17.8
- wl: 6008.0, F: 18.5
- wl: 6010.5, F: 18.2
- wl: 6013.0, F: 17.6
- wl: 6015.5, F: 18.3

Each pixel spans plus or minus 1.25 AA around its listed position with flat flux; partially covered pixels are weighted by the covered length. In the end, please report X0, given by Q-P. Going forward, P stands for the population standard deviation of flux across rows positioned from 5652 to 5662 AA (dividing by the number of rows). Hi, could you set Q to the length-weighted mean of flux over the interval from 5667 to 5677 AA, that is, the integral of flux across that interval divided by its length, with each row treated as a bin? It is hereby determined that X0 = 19.9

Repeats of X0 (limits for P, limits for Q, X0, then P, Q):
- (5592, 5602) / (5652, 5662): 19.4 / 1.3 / 20.8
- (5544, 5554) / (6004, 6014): 17.0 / 1.0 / 18.0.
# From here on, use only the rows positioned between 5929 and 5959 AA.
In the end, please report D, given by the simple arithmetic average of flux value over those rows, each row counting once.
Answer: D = 18.4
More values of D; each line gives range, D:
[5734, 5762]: 20.9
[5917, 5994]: 18.2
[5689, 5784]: 20.8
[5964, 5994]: 18.1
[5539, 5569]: 20.2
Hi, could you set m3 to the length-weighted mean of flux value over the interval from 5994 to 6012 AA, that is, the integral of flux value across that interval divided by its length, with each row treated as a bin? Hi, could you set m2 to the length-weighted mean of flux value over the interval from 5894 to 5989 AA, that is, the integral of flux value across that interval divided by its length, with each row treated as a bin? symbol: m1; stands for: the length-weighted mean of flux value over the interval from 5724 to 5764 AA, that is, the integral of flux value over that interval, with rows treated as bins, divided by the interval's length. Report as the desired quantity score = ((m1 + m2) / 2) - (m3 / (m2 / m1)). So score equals -1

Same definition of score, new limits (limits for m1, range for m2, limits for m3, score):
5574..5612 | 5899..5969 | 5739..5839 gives -3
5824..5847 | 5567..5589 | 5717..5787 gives -2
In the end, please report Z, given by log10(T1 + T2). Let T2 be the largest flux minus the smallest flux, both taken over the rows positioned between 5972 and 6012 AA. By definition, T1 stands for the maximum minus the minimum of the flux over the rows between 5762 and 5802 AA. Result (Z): 0.78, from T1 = 3.7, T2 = 2.3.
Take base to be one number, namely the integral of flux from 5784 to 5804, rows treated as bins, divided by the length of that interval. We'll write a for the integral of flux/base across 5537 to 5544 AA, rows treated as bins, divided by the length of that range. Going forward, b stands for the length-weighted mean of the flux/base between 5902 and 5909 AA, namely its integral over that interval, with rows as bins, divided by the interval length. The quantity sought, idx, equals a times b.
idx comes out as 0.95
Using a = 1.02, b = 0.93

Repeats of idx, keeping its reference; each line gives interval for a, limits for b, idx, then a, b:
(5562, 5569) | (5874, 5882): 0.95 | 0.97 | 0.98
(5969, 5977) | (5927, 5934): 0.79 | 0.88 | 0.89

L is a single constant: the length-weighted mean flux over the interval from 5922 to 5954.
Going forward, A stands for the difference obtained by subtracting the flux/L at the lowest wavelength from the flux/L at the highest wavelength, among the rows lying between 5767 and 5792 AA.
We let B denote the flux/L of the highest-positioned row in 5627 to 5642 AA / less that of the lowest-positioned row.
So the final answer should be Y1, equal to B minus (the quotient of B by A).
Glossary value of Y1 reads -0.7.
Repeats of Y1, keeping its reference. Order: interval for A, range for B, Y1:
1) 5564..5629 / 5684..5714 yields -2.9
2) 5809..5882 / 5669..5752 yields 0.4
